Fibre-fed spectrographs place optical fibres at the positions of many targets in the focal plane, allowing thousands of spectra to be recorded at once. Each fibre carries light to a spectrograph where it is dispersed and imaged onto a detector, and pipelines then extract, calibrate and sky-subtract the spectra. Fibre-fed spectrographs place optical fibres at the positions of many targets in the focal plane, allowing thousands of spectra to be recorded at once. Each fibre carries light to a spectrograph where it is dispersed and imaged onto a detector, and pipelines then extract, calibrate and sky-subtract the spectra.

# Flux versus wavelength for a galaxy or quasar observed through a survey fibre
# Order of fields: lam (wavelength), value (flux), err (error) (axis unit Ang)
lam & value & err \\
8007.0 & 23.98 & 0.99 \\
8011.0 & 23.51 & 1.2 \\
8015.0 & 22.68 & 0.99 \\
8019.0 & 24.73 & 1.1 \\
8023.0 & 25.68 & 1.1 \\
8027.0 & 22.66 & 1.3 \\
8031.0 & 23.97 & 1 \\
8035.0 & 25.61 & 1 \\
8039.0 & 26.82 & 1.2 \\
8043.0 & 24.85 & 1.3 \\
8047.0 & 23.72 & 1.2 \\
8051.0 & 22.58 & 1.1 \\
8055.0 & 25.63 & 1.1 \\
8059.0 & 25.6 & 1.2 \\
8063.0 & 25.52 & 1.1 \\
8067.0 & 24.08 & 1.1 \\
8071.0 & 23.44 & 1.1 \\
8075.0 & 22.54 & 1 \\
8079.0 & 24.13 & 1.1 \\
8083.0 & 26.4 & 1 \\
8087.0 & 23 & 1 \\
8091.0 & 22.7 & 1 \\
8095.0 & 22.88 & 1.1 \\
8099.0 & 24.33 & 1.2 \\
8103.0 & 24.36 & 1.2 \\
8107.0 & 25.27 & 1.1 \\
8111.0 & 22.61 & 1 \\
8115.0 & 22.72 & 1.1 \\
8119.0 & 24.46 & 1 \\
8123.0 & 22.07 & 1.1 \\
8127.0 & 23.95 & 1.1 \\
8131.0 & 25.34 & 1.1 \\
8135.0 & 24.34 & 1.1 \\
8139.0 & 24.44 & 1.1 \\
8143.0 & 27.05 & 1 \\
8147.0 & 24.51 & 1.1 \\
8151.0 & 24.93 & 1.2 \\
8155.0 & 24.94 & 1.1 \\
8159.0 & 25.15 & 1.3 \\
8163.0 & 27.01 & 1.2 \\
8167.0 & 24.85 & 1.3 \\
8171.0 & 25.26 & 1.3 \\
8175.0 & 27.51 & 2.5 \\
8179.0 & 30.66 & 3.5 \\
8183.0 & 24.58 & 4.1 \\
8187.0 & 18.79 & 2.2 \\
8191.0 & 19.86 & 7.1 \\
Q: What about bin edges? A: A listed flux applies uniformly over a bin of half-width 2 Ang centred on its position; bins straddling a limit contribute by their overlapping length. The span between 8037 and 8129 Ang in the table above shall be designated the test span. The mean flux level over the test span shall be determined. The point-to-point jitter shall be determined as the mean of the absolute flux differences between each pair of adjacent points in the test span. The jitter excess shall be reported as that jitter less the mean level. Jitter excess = -22.7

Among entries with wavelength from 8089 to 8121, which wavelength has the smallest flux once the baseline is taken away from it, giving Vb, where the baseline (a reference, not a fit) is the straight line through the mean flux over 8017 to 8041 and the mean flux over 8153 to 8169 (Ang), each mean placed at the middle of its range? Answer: 8111.0 Ang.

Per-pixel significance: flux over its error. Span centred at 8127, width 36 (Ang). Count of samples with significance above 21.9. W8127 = 6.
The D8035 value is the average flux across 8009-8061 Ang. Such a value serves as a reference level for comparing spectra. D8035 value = 24.5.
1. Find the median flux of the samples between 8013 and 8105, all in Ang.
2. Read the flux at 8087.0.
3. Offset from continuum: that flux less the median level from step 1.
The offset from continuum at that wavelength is -1.1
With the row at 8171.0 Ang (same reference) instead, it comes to 1.1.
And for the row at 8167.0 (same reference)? 0.7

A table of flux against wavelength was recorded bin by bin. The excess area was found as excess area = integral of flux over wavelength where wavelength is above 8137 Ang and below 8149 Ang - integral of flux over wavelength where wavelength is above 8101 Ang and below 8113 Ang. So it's 15.0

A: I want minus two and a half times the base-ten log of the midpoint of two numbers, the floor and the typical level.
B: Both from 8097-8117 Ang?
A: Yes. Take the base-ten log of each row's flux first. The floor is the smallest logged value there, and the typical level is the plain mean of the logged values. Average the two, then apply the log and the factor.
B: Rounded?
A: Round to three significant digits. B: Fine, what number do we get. -0.338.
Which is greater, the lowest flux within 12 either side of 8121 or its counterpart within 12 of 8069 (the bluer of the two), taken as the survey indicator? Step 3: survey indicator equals 22.5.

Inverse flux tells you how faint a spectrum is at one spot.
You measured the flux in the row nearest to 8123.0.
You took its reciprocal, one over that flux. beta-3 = 0.045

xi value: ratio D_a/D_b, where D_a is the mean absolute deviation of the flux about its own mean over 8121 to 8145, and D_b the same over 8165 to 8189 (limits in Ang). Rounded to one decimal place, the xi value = 0.4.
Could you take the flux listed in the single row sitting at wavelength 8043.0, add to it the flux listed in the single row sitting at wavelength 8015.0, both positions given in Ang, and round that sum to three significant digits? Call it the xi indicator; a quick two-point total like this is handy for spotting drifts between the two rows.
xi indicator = 47.5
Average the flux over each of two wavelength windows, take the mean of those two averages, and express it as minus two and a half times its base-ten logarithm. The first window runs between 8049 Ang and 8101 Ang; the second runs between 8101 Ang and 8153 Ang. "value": -3.46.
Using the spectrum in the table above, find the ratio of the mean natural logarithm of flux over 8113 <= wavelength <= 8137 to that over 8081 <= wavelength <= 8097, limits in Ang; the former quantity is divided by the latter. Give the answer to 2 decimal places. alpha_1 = 1.00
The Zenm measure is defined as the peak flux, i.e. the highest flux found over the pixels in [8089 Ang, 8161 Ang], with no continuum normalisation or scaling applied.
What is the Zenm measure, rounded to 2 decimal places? 27.05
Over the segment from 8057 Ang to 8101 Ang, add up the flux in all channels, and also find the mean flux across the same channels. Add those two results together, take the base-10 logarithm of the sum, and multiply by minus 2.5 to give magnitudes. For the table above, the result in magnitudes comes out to -6.15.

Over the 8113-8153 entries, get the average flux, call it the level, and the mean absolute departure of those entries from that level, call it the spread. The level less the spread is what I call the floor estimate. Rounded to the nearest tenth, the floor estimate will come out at 23.5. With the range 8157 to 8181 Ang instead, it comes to 25.1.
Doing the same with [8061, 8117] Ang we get 22.8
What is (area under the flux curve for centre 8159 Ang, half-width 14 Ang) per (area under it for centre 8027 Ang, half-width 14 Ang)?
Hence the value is 1.03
